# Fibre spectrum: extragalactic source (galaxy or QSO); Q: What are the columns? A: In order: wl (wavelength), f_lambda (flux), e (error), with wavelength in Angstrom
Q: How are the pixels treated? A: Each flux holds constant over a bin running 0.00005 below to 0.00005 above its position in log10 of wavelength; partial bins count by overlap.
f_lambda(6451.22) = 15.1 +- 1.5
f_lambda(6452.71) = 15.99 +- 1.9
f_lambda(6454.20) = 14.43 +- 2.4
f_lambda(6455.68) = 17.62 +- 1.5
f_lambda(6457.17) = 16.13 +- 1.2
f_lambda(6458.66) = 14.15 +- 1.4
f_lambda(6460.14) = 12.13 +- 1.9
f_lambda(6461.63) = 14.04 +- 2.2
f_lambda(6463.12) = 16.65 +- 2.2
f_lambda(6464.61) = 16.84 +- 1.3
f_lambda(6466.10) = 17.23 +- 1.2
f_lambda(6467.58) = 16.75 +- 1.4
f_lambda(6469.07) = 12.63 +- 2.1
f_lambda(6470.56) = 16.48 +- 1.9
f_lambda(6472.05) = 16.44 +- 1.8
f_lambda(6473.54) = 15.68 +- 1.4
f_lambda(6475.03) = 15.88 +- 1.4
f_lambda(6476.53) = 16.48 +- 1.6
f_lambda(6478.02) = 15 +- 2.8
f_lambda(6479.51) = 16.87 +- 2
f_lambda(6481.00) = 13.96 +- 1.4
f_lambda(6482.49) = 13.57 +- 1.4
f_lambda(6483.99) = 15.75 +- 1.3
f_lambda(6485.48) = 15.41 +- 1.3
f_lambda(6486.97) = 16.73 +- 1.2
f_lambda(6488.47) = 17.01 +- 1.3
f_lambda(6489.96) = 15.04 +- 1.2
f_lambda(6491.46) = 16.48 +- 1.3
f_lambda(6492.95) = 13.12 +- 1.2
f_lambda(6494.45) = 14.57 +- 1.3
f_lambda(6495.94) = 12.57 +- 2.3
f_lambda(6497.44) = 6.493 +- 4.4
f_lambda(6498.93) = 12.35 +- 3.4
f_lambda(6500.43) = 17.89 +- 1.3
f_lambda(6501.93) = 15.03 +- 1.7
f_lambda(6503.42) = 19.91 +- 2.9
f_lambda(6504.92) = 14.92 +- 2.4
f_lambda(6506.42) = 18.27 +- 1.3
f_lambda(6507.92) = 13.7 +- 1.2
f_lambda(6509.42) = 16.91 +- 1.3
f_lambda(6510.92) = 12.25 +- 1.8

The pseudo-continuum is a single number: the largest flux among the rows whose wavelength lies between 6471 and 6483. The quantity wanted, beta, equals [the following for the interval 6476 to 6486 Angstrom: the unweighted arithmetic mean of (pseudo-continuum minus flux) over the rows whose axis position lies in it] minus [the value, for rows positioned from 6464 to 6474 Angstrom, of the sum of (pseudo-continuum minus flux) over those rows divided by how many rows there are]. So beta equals 0.7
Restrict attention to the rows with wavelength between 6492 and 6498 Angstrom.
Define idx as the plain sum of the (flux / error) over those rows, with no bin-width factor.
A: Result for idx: 29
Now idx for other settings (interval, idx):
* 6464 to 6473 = 63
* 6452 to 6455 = 14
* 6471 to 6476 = 32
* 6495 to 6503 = 33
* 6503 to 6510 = 52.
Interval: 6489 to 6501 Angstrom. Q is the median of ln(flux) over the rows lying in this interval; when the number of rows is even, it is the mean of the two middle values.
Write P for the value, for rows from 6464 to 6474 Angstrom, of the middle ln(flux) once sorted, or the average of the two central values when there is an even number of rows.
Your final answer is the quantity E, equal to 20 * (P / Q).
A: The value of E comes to 21.3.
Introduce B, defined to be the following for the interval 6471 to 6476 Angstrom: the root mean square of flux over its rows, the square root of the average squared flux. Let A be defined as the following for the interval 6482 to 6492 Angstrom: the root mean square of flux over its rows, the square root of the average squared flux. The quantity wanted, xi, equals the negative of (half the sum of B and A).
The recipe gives -15.9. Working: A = 15.8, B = 16.0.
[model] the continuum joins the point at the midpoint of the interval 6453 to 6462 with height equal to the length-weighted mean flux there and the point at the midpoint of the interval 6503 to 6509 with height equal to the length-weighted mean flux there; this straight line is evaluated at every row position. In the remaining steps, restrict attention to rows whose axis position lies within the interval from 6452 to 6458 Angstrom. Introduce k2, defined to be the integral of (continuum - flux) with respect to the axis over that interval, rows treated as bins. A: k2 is -8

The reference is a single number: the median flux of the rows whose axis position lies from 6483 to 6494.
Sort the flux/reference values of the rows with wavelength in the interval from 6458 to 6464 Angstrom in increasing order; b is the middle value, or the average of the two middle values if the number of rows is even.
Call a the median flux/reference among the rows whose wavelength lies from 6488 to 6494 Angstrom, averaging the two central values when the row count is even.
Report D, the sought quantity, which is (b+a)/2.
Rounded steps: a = 1.00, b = 0.89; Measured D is 0.95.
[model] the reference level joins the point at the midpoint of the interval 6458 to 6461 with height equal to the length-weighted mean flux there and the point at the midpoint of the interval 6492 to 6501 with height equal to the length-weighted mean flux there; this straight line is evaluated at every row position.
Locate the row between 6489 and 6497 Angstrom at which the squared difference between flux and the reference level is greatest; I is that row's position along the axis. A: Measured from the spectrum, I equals 6491.46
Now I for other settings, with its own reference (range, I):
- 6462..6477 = 6466.10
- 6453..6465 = 6455.68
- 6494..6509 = 6503.42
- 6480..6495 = 6488.47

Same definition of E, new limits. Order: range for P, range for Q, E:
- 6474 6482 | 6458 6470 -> 20.2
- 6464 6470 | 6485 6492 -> 20.1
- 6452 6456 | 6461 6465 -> 19.7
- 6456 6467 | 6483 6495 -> 20.3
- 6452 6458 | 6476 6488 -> 20.2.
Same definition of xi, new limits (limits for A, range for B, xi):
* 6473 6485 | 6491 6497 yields -14.9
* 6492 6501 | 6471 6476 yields -14.6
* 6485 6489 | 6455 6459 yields -16.2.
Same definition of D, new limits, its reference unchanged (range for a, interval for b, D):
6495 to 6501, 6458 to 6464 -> 0.84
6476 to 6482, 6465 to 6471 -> 1.03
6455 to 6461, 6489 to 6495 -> 0.95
